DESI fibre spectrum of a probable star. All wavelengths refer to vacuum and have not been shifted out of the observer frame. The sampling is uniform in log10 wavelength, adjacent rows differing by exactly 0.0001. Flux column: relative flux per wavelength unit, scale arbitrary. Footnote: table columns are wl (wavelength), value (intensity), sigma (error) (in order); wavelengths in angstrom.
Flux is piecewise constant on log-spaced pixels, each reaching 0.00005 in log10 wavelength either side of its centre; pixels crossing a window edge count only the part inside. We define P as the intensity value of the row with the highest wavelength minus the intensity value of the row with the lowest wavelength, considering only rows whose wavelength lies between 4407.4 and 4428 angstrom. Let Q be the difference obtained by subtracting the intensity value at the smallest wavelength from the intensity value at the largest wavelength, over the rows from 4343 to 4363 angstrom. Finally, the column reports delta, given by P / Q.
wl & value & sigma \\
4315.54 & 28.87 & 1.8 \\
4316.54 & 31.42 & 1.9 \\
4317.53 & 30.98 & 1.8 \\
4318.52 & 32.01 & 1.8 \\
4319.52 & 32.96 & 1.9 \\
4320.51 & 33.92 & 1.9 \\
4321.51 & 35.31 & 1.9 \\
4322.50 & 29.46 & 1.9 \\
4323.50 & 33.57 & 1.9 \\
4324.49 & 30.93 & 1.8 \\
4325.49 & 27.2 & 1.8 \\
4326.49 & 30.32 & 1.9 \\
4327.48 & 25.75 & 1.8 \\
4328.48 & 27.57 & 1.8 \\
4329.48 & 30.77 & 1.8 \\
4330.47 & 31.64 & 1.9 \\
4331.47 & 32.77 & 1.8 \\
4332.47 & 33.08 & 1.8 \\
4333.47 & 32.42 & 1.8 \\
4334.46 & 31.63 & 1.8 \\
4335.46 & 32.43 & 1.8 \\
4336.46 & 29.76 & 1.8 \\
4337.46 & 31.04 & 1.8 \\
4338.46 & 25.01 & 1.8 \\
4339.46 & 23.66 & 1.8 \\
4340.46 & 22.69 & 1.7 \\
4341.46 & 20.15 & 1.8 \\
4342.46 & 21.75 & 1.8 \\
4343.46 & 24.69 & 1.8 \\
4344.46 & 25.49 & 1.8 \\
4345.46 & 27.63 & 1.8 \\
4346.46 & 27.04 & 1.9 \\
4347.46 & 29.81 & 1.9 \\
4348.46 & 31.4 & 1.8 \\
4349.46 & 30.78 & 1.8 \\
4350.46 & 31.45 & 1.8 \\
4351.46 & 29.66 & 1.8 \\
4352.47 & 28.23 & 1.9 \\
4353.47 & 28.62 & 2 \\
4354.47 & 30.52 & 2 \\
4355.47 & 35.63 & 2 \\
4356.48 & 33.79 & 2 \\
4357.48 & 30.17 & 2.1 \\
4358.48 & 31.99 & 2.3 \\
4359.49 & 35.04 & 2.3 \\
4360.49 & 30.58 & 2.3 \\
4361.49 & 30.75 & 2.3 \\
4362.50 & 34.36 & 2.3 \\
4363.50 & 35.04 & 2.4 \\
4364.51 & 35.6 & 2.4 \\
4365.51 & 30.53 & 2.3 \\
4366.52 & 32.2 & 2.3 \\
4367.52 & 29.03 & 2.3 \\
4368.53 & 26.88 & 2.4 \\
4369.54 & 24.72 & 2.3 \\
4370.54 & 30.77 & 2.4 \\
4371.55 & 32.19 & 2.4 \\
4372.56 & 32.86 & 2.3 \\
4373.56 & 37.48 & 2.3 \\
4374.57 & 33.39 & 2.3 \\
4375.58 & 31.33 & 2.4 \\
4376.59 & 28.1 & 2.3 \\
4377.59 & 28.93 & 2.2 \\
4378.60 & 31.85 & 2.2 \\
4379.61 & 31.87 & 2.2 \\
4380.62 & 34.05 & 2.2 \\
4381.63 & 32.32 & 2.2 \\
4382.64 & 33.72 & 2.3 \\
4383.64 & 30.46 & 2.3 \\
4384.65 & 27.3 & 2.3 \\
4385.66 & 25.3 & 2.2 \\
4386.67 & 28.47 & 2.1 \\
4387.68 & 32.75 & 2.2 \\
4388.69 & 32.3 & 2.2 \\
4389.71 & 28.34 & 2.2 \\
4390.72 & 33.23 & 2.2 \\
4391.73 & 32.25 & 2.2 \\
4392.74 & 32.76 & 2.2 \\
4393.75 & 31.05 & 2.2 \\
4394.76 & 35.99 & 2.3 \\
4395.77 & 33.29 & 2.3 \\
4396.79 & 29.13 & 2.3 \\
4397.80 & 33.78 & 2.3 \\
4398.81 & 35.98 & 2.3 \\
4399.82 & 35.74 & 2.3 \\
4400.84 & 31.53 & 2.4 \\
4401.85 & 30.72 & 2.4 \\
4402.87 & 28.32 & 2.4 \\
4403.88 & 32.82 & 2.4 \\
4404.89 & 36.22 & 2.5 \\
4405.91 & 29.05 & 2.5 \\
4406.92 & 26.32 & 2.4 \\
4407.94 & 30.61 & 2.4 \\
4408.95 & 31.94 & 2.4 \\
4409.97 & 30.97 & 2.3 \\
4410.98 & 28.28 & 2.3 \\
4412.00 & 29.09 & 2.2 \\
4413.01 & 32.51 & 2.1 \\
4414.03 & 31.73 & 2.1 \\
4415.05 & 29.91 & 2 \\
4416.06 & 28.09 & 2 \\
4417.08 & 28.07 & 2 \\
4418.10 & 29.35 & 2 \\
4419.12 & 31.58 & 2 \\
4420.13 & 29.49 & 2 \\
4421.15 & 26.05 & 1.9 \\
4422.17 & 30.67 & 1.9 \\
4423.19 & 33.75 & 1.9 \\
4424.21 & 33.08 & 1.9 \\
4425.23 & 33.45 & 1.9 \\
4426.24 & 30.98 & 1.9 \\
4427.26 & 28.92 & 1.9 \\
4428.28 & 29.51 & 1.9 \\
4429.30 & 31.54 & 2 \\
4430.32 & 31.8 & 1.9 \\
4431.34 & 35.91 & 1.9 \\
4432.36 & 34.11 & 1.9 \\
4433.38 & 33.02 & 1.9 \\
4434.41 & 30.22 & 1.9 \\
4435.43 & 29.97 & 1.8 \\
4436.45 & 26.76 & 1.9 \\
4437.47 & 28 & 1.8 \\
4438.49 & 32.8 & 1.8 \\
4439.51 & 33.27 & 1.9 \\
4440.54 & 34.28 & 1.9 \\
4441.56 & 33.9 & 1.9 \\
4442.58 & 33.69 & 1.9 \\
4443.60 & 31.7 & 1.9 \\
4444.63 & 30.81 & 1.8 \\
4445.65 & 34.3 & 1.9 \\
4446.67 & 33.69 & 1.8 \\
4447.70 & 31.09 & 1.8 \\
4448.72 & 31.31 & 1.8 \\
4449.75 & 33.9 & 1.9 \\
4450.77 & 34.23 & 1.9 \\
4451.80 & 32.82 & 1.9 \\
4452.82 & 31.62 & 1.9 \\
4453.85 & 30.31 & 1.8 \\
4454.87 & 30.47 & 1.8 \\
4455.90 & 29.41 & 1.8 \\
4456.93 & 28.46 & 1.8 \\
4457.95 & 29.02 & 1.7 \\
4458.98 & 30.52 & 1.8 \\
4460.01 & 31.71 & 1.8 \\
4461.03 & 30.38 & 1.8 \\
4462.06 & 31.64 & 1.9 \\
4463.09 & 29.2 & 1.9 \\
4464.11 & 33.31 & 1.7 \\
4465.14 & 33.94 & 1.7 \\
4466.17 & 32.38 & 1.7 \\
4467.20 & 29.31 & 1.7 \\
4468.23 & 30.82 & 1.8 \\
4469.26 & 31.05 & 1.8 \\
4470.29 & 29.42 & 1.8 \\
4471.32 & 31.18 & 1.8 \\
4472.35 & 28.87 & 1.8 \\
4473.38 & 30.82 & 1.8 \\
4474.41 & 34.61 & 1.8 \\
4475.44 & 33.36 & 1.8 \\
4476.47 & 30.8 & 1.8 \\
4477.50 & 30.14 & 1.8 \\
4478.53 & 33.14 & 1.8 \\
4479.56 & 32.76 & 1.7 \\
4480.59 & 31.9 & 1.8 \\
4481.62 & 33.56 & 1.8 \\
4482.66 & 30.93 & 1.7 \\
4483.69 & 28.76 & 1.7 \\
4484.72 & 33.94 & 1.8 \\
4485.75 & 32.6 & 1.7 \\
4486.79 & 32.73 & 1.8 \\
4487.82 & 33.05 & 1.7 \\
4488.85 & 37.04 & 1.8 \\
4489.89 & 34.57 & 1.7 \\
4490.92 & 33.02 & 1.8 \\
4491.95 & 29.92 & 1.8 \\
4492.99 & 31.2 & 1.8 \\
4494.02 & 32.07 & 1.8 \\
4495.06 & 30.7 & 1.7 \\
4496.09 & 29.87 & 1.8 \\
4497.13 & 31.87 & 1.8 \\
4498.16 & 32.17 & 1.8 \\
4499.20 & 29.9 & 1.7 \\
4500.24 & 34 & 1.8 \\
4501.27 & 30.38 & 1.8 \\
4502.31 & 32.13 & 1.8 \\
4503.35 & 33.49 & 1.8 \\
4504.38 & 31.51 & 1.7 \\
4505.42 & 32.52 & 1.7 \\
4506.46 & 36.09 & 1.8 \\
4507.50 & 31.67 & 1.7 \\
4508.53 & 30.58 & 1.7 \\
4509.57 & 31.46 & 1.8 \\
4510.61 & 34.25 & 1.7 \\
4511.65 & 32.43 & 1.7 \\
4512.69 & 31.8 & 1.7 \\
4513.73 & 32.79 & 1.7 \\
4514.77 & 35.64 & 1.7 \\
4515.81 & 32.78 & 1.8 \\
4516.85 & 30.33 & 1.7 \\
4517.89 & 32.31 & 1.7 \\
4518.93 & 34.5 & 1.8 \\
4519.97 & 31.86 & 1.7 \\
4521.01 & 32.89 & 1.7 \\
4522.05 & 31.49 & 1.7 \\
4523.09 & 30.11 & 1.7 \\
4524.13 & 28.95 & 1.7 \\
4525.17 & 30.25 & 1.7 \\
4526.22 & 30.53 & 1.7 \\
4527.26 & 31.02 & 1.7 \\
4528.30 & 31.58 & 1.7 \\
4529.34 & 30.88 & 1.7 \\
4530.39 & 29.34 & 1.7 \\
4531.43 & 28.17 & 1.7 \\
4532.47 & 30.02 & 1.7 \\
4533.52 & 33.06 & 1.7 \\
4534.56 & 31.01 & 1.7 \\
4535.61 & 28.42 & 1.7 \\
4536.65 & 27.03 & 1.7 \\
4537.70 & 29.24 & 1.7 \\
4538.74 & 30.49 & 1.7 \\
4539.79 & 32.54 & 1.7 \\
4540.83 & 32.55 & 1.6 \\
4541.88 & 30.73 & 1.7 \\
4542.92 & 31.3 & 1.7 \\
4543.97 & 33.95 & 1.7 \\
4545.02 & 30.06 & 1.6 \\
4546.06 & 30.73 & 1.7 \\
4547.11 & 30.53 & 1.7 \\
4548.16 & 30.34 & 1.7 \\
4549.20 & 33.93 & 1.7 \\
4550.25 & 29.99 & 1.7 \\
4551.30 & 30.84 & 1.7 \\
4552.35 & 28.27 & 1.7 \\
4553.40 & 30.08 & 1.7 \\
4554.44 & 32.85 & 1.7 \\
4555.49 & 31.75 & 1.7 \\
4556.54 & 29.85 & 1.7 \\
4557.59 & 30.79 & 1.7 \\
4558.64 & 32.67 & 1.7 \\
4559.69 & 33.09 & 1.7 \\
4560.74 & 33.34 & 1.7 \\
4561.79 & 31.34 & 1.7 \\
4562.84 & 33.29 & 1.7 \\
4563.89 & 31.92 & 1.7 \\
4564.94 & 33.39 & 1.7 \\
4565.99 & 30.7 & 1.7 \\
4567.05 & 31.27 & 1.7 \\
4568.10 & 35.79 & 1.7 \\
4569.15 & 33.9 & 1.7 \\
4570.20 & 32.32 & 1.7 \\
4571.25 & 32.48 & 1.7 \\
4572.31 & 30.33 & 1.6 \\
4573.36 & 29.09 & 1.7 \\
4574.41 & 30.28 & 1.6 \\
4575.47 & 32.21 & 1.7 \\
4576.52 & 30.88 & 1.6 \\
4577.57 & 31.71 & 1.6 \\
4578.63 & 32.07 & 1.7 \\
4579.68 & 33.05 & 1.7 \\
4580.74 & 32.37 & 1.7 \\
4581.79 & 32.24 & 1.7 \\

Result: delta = -0.2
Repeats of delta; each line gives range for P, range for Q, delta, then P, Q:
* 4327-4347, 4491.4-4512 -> 0.5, 1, 3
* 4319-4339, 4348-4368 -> 3.4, -8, -2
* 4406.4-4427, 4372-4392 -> -7.6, 5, -1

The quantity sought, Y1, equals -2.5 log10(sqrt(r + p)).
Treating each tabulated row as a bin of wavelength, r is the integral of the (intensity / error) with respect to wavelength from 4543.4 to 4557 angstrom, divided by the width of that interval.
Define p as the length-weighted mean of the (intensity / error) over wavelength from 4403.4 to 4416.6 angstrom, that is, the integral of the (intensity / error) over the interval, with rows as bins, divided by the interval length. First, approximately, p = 13.5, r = 18.3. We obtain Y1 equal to -1.88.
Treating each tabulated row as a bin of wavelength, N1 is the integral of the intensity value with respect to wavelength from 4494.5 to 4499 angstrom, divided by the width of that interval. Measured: 31.1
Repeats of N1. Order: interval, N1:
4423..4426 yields 33.2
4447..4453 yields 32.6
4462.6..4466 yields 32.2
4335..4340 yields 28.3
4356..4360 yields 32.8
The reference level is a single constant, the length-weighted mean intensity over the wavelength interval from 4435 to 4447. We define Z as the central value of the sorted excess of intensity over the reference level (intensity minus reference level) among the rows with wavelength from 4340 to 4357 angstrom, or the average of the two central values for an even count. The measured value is -3.32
